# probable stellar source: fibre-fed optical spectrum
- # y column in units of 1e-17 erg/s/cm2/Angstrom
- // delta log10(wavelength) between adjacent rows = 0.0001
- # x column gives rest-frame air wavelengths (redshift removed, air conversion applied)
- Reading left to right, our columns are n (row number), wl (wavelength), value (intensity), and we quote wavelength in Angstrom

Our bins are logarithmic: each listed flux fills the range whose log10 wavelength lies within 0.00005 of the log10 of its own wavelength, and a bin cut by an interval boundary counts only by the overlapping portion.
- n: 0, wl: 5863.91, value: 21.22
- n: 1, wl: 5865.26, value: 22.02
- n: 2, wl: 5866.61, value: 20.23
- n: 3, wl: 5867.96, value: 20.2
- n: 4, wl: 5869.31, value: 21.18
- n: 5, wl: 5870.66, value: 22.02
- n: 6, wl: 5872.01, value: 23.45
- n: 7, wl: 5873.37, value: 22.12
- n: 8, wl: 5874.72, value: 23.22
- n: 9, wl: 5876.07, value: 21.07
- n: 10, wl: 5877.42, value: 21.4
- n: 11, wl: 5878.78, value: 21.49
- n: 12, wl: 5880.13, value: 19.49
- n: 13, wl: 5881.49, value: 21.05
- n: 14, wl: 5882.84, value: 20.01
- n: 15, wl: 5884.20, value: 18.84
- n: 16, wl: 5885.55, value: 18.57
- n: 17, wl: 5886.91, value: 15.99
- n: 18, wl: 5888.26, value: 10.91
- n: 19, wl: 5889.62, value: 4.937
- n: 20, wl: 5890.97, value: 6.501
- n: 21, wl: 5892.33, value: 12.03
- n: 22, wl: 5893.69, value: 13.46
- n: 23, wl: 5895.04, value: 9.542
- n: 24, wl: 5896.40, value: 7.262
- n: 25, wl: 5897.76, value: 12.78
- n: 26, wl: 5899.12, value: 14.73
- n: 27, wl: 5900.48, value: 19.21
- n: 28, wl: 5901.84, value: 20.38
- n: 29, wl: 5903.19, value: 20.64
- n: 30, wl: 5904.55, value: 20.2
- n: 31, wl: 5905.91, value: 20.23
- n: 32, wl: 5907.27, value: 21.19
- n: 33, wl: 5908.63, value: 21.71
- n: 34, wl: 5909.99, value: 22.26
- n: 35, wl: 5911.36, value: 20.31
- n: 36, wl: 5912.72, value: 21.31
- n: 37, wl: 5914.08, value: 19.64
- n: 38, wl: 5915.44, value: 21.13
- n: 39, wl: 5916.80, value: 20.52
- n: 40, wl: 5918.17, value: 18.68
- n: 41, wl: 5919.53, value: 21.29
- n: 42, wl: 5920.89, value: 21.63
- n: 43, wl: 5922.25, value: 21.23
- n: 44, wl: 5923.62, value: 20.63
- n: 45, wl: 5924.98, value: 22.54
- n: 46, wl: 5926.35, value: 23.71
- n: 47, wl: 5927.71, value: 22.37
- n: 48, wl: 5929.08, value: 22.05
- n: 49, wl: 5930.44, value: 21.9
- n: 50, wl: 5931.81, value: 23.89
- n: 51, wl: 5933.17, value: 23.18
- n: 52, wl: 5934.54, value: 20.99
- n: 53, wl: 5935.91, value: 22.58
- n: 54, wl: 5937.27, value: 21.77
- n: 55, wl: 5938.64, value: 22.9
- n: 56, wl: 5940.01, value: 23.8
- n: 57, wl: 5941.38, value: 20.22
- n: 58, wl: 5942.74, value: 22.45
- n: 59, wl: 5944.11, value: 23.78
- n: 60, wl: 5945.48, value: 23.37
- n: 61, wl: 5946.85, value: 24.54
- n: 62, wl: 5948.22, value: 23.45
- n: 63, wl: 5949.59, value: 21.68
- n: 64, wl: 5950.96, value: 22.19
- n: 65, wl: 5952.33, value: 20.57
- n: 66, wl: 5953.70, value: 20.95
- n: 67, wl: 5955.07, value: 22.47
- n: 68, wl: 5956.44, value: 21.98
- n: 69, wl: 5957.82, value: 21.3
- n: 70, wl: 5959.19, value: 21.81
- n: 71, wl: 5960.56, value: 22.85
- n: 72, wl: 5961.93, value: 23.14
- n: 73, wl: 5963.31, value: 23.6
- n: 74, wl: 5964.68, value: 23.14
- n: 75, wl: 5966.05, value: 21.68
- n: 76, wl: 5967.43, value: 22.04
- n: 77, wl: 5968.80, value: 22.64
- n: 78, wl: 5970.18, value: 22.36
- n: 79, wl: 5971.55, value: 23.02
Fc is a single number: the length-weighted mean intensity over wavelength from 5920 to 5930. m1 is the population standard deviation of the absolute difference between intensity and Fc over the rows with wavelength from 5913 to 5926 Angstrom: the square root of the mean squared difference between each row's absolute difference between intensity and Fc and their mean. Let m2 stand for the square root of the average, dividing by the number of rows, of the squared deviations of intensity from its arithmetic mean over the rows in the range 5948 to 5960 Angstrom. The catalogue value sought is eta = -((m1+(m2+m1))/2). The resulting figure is -1.3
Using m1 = 0.9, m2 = 0.8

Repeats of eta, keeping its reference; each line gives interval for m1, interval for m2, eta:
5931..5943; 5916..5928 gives -1.3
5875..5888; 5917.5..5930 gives -2.4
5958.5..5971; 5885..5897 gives -2.6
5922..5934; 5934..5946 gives -1.2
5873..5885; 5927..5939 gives -1.4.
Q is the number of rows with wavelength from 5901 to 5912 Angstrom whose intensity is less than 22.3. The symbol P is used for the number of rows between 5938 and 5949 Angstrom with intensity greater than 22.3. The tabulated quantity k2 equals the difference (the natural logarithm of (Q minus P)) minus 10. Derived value -10.0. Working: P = 7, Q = 8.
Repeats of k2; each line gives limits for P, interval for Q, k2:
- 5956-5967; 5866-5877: -9.3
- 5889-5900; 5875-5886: -7.9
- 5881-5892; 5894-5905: -7.9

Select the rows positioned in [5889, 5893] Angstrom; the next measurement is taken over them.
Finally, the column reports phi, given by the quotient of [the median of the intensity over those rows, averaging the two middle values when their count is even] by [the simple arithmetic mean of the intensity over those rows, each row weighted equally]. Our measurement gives 0.83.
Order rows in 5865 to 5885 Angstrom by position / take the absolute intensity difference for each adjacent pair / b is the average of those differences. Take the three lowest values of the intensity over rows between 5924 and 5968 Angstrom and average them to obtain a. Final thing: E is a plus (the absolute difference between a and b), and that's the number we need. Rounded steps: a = 20.6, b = 1.13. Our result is 40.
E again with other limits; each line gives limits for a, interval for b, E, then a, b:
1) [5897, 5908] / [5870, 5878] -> 30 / 15.6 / 1.27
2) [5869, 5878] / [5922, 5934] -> 41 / 21.2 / 1.02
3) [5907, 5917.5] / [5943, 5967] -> 39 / 20.2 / 0.87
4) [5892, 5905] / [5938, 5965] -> 18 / 9.6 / 1.08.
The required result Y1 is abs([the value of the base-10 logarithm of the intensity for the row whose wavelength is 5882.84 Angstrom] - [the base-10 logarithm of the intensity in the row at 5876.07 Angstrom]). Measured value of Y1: 0.022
